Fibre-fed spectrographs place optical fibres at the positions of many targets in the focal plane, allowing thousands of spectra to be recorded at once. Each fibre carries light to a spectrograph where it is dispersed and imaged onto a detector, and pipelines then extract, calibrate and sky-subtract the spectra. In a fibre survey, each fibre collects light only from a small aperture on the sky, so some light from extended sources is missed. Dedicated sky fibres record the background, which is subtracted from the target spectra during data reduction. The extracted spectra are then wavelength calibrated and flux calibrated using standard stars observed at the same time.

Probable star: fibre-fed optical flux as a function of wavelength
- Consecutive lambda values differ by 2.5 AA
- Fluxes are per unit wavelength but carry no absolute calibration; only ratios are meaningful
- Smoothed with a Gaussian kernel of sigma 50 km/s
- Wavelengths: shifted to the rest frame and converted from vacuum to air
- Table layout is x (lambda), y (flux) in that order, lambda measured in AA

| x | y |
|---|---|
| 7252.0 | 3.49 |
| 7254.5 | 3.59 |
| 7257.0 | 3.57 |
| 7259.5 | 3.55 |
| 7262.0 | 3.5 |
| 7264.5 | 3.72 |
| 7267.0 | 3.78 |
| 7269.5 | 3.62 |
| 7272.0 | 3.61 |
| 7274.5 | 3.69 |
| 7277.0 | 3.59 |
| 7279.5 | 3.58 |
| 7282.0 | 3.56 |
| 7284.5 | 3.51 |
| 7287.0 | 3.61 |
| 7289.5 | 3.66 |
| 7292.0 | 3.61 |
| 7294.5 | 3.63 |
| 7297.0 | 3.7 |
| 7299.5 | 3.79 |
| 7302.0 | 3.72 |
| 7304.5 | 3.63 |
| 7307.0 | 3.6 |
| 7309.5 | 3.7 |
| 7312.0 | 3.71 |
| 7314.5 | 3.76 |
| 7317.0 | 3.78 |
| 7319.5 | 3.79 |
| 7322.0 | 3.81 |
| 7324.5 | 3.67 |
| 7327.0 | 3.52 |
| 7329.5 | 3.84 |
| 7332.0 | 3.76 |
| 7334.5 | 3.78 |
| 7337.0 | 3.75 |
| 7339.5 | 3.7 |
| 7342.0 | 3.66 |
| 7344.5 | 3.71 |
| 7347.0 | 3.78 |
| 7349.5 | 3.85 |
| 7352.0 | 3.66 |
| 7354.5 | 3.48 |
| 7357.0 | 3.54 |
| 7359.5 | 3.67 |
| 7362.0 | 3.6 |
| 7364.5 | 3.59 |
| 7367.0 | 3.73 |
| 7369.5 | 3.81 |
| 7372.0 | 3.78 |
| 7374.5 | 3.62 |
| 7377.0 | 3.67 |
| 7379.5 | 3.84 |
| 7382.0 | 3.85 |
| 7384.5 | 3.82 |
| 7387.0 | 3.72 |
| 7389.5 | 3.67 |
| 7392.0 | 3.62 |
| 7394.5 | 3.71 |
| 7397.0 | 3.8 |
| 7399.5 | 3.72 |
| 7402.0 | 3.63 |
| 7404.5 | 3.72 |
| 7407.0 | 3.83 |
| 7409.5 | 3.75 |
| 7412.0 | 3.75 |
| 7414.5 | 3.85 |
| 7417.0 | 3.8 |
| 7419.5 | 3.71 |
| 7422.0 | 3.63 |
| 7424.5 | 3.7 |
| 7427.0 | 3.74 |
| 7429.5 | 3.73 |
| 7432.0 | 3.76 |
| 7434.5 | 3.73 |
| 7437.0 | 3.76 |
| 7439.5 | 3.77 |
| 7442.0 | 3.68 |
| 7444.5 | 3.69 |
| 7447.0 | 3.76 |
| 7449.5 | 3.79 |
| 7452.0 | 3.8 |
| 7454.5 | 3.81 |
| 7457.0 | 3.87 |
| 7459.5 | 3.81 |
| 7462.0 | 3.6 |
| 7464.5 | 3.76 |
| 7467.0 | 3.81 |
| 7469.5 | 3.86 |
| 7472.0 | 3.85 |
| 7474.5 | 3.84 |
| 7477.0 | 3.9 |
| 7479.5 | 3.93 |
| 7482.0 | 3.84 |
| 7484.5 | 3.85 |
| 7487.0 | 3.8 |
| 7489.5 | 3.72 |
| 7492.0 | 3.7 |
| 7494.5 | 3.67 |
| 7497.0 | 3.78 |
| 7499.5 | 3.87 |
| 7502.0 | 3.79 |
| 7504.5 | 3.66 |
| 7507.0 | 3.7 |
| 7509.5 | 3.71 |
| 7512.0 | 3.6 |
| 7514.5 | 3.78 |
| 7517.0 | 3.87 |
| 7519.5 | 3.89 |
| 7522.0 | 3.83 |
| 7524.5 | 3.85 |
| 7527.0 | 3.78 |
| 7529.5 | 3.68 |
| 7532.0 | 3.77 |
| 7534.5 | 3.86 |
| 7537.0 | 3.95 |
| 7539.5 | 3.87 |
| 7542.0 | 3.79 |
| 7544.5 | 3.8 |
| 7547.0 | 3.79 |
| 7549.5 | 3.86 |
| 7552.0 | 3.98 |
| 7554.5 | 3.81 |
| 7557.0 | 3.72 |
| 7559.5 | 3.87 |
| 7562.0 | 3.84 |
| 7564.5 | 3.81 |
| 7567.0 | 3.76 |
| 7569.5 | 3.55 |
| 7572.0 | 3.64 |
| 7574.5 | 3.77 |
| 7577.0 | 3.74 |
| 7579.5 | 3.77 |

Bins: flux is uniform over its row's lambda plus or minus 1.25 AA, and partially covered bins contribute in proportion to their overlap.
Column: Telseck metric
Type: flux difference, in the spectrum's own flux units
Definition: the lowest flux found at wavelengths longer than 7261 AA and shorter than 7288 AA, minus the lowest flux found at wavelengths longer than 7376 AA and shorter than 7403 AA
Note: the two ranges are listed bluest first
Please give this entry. -0.12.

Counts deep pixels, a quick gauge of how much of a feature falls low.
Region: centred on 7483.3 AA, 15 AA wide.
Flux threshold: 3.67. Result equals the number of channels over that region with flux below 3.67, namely 0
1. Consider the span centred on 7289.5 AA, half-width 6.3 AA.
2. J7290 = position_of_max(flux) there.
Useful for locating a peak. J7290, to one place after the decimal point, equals 7289.5 AA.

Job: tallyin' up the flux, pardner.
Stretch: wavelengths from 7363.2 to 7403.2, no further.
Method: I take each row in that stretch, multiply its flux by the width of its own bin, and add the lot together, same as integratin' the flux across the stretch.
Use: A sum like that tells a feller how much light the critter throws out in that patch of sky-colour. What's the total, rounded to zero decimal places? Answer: 149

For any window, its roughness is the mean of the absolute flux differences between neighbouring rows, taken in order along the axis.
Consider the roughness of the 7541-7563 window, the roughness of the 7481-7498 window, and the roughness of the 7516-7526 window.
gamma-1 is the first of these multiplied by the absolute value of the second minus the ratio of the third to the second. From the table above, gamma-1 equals 0.05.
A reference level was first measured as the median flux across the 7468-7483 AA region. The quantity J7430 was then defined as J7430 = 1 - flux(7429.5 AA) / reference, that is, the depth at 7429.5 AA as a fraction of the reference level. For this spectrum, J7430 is 0.032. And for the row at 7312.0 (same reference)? 0.038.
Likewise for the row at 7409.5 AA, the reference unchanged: 0.027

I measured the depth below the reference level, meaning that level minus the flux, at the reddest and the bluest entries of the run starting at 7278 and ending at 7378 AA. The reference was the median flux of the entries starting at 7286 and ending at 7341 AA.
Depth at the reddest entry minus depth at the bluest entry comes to -0.090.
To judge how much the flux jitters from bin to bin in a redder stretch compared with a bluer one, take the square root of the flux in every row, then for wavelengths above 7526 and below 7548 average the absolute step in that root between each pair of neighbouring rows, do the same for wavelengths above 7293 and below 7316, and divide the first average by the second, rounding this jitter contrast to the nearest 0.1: 1.1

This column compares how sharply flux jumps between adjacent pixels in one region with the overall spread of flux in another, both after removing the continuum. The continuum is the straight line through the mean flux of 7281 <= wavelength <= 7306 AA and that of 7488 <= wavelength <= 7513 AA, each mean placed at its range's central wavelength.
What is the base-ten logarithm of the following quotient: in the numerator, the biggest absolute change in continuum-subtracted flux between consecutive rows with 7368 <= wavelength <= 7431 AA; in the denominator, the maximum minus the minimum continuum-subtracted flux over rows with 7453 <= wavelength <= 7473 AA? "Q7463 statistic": -0.21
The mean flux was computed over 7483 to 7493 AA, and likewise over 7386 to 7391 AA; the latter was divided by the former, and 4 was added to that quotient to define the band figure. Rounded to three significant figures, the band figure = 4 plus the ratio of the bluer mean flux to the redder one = 4.98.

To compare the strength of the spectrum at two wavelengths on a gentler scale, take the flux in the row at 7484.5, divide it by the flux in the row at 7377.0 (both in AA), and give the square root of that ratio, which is 1.02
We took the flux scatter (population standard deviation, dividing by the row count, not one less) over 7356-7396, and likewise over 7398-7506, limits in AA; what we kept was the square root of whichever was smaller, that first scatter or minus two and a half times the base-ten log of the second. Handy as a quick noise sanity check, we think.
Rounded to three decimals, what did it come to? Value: 0.306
